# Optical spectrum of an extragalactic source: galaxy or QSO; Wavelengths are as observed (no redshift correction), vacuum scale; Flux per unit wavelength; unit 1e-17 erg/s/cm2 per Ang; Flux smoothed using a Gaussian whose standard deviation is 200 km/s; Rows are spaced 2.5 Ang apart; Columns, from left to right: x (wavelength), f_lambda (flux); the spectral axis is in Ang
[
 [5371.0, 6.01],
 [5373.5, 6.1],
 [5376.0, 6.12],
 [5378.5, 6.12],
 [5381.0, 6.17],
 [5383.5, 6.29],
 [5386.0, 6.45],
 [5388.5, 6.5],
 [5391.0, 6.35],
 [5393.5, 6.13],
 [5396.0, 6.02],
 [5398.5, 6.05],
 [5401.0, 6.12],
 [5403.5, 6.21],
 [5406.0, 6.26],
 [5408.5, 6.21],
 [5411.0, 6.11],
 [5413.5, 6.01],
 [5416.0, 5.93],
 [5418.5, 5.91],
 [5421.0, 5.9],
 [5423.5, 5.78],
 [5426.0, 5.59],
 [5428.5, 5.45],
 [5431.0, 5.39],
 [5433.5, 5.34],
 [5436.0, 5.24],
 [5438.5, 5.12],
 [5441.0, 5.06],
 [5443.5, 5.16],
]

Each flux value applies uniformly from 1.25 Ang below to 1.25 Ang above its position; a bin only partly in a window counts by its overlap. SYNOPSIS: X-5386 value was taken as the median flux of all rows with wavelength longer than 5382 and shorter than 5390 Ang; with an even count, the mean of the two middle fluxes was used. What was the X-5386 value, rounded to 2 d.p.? 6.45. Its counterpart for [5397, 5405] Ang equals 6.12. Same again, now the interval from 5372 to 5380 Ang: 6.12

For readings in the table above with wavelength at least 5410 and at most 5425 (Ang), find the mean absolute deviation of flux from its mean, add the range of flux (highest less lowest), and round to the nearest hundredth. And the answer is 0.41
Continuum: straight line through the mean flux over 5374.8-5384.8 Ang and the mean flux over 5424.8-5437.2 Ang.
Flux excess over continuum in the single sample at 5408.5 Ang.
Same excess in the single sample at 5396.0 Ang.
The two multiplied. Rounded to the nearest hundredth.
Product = 0.04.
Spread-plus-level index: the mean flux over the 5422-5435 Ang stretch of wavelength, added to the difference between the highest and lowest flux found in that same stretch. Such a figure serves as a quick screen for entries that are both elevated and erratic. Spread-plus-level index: 6.0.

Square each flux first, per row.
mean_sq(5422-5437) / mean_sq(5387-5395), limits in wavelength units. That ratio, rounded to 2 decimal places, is 0.75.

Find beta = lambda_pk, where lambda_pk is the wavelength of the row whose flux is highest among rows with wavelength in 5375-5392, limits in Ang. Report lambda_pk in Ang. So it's 5388.5 Ang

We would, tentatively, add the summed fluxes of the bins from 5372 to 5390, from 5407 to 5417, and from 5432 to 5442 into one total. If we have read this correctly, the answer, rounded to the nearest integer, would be 89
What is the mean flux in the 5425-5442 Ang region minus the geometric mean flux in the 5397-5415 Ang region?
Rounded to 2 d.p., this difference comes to -0.83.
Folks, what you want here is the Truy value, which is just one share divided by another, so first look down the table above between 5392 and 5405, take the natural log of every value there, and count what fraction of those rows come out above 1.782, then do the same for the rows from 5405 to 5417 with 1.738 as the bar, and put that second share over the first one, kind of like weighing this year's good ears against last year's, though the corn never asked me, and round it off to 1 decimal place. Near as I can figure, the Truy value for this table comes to 1.0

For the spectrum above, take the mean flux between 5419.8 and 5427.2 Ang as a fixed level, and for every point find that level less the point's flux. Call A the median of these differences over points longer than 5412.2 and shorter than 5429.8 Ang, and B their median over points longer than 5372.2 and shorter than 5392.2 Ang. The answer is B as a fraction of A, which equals 3.3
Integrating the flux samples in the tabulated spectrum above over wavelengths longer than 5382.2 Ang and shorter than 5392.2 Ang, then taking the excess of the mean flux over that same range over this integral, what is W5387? -57.6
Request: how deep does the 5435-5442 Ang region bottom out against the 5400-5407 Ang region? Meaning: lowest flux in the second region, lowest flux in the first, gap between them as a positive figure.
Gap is 1.1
